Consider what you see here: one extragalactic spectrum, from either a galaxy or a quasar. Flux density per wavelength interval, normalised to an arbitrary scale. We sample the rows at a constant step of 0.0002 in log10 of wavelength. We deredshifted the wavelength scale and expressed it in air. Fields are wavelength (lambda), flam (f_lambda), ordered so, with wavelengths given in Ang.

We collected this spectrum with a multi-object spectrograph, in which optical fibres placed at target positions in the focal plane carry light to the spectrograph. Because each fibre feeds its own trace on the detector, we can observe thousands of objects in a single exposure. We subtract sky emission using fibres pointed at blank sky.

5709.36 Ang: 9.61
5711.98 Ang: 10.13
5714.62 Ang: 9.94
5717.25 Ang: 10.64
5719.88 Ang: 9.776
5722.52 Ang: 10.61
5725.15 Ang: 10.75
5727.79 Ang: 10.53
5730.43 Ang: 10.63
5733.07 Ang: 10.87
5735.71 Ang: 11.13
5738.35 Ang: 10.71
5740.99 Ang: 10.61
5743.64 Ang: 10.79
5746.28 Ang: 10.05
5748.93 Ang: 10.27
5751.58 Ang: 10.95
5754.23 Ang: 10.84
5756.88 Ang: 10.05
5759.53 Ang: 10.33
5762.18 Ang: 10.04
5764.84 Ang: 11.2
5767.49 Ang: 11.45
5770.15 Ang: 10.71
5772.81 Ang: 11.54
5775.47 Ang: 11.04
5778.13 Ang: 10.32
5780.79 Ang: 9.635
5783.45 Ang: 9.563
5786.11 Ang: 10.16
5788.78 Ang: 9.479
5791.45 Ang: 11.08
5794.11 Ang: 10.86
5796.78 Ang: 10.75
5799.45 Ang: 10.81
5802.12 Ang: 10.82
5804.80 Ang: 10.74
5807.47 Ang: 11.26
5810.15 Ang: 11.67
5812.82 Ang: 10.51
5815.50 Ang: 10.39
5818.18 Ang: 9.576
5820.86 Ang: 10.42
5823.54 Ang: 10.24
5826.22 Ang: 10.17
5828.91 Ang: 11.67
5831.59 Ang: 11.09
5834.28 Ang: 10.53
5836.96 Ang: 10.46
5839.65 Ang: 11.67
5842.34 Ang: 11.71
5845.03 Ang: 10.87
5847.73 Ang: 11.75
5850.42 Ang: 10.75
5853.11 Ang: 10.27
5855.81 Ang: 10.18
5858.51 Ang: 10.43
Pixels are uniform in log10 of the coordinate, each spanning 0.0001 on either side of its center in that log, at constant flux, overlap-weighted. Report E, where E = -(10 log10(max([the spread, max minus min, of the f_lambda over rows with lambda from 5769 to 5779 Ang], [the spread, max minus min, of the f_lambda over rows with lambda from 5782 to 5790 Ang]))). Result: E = -0.9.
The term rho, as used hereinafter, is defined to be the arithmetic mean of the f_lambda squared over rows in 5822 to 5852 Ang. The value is 121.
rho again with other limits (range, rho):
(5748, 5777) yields 116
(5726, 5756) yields 114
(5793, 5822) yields 115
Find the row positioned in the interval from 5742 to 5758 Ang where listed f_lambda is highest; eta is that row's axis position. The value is 5751.58 Ang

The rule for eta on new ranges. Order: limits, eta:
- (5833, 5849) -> 5847.73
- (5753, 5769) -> 5767.49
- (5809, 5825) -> 5810.15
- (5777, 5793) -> 5791.45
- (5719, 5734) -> 5733.07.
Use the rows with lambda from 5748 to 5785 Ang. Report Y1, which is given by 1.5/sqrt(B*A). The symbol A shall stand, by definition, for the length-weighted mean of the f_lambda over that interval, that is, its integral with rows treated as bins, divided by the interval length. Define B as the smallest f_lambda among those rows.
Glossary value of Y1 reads 0.149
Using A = 10.6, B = 9.563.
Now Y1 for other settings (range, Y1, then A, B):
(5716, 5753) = 0.147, 10.6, 9.776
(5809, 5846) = 0.148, 10.8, 9.576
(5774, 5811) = 0.150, 10.6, 9.479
